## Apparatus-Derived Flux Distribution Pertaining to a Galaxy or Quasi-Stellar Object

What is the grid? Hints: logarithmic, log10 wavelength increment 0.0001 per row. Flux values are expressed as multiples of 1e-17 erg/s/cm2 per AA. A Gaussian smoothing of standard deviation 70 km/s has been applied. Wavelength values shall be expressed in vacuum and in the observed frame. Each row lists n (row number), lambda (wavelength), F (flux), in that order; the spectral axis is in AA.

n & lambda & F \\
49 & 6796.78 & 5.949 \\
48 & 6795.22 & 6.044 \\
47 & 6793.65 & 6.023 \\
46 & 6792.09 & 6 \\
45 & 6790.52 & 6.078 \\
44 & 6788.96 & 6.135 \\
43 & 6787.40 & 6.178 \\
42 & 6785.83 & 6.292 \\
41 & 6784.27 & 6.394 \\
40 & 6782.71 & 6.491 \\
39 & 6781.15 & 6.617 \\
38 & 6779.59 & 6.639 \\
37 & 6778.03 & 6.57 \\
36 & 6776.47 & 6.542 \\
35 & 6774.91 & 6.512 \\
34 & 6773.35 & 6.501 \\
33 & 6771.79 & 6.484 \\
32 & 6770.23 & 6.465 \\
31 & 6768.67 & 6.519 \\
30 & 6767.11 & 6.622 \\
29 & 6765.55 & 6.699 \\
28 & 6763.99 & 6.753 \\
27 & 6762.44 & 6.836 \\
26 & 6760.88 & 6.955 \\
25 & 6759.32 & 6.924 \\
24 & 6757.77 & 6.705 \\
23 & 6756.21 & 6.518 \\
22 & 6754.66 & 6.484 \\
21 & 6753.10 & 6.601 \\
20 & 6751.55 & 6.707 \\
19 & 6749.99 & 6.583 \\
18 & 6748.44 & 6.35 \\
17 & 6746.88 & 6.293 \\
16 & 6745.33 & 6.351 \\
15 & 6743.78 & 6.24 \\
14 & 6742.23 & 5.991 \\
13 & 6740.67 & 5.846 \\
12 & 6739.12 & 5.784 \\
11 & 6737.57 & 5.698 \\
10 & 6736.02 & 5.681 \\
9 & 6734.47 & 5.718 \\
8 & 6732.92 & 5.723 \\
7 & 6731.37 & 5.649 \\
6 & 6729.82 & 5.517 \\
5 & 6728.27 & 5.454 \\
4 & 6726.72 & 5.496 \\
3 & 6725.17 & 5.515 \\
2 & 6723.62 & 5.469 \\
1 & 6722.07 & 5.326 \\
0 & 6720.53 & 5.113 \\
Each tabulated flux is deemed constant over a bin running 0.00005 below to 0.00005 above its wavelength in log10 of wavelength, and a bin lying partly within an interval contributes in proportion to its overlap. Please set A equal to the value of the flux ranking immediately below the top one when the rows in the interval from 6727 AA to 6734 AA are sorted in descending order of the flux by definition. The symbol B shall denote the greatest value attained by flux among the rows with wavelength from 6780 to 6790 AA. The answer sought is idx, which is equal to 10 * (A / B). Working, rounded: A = 5.649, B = 6.617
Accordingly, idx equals 8.5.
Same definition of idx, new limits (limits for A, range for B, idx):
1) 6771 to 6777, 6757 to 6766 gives 9.4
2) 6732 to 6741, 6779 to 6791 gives 8.7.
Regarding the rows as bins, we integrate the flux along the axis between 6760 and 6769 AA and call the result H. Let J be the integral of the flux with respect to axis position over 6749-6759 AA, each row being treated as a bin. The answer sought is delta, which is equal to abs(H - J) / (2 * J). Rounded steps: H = 61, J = 66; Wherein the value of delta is 0.041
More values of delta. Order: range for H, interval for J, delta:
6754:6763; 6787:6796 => 0.055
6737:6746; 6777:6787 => 0.085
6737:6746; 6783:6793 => 0.065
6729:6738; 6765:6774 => 0.067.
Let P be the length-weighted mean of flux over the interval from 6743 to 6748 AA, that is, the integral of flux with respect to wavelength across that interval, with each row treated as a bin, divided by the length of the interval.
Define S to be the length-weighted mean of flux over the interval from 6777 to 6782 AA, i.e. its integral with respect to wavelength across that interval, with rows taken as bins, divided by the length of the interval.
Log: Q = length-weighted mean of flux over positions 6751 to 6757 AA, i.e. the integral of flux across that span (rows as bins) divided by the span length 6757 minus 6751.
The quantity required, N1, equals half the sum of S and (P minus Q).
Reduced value 3.17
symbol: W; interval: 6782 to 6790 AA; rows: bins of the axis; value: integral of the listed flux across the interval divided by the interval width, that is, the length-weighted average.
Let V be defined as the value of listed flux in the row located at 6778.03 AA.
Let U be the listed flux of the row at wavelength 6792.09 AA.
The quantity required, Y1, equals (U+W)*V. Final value 81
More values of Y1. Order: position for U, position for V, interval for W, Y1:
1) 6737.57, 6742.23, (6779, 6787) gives 73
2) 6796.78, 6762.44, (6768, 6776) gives 85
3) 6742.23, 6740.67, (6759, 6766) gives 75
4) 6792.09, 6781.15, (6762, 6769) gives 84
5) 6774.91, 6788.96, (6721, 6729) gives 73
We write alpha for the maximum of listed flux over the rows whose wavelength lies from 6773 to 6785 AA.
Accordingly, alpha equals 6.639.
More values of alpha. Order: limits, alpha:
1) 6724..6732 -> 5.649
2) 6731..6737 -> 5.723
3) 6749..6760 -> 6.924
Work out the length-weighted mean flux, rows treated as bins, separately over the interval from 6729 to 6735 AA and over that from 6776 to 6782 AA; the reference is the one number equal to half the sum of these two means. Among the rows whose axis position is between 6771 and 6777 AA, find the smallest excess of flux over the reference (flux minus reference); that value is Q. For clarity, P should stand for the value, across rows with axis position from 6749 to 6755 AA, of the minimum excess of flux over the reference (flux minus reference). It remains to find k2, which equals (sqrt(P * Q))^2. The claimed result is 0.13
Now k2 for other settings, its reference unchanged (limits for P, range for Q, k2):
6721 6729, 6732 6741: 0.35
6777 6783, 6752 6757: 0.13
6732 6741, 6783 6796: 0.05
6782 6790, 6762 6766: 0.01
